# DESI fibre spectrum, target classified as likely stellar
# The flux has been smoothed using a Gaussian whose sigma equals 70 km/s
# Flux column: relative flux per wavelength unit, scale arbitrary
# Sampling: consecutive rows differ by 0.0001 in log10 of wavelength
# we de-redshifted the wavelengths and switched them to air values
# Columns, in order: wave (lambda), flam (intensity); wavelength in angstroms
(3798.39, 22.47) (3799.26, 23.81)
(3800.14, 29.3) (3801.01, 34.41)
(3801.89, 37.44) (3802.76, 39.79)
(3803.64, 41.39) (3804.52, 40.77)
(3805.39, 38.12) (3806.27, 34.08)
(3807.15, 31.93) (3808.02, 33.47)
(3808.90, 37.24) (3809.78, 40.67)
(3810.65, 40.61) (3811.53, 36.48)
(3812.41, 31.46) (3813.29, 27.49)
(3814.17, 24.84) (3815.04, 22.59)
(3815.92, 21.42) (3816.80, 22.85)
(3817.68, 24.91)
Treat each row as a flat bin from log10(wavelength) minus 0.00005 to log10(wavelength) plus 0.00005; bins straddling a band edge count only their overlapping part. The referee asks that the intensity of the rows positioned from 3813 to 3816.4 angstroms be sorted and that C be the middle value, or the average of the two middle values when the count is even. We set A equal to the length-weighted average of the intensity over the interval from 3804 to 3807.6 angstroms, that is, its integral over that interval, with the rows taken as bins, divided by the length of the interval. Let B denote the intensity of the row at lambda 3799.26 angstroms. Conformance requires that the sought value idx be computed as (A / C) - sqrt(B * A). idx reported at -28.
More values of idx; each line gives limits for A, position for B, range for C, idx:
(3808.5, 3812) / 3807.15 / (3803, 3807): -34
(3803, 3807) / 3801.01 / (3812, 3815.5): -35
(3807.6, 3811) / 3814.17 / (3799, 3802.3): -30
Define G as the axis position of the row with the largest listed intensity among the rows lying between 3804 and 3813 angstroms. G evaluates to 3804.52 angstroms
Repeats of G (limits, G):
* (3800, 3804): 3803.64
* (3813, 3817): 3813.29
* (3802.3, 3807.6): 3803.64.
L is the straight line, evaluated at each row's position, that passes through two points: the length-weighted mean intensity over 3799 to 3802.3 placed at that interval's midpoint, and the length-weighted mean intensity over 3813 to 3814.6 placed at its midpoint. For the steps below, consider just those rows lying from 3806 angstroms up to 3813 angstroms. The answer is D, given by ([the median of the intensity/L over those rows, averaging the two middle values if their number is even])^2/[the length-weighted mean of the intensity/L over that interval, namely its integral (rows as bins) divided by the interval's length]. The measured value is 1.2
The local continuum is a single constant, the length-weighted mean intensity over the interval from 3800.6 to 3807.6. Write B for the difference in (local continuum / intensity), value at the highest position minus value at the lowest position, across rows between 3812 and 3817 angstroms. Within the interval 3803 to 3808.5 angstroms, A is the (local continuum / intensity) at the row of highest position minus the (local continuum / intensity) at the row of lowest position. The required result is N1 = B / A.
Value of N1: 2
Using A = 0.21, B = 0.45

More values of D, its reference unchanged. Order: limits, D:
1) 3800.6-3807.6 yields 1.3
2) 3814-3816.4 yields 0.9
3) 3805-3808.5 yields 1.2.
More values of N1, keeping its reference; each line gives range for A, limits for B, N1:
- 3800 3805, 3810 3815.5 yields -2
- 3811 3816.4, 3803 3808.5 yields 0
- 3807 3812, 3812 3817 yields -3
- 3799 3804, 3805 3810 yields 0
